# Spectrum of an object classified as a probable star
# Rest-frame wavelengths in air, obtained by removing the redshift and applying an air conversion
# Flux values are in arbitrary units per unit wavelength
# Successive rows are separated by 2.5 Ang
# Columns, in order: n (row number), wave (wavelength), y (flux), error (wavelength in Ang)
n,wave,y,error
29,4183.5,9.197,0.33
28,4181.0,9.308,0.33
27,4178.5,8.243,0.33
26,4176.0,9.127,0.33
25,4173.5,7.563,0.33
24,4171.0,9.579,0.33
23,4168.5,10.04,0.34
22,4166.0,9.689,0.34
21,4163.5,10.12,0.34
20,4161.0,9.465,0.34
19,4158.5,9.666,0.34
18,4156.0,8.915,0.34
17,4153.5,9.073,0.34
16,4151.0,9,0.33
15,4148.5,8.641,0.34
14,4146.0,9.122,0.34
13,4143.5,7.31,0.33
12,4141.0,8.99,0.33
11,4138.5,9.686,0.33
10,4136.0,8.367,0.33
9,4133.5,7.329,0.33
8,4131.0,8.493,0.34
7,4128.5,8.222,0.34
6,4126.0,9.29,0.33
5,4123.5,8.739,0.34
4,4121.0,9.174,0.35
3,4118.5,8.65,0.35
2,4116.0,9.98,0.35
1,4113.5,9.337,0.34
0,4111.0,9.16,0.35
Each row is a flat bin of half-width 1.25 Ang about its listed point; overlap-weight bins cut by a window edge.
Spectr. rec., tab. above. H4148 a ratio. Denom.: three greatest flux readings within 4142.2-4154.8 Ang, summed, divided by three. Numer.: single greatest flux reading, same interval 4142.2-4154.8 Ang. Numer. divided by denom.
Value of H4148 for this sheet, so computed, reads 1.01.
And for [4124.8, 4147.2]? 1.03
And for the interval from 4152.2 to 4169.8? 1.02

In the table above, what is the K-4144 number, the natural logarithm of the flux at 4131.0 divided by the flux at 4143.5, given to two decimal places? 0.15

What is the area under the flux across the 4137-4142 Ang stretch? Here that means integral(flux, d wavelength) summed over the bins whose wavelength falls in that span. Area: 47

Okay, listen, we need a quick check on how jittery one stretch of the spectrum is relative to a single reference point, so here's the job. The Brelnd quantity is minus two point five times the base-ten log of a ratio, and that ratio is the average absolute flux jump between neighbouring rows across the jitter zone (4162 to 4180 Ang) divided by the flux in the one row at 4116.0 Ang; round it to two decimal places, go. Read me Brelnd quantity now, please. 2.55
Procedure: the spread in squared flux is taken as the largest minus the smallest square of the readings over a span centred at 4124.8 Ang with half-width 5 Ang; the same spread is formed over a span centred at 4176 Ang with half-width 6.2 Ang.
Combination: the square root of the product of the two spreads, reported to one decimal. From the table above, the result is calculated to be 25.4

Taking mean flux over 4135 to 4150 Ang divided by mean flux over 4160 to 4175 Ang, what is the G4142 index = 0.92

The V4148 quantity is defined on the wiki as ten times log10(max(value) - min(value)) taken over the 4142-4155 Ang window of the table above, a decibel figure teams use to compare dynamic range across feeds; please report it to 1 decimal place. 2.6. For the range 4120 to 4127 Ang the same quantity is -2.6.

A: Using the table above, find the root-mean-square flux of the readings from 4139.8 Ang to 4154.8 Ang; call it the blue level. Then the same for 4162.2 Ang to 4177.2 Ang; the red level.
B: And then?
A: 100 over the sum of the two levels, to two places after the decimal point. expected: 5.52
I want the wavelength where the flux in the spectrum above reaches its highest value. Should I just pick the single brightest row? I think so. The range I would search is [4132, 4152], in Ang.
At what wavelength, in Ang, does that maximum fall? 4138.5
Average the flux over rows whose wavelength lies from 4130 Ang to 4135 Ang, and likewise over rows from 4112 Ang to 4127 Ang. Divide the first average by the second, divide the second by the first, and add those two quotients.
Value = 2.02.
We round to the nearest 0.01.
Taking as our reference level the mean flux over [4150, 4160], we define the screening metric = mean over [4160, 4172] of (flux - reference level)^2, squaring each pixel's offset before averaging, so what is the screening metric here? 0.44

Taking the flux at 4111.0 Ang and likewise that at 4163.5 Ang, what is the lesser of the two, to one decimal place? 9.2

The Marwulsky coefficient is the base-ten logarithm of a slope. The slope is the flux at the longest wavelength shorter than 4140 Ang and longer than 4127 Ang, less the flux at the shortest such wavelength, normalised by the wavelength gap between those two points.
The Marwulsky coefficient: -0.83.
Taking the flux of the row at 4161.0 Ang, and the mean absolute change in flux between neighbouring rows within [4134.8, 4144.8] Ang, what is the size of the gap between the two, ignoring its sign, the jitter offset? 8.23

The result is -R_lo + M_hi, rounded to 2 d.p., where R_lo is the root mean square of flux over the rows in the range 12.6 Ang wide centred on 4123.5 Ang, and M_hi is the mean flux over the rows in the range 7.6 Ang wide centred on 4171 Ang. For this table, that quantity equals 0.24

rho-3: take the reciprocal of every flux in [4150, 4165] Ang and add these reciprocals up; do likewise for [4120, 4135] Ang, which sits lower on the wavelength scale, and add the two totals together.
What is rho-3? 1.348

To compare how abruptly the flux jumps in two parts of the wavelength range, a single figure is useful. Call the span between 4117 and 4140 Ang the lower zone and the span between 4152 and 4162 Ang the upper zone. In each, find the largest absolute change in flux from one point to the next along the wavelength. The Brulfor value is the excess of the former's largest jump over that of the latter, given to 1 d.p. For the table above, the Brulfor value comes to 0.6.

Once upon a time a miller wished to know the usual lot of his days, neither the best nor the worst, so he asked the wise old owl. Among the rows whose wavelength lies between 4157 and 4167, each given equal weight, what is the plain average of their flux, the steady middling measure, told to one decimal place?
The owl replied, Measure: 9.7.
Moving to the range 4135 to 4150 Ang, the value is 8.7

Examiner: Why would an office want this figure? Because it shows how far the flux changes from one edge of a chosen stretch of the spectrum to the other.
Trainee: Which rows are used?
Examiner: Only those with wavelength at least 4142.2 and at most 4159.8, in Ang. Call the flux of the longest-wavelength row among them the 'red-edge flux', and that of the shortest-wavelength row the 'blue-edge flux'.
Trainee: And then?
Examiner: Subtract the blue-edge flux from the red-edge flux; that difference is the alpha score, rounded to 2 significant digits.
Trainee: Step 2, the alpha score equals 2.4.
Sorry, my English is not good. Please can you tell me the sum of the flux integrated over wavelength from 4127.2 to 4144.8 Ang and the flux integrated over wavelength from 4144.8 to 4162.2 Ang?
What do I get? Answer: 305.7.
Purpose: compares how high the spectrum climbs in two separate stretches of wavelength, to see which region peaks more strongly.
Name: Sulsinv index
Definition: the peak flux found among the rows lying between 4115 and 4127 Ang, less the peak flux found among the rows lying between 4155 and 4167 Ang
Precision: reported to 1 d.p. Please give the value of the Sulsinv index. -0.1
